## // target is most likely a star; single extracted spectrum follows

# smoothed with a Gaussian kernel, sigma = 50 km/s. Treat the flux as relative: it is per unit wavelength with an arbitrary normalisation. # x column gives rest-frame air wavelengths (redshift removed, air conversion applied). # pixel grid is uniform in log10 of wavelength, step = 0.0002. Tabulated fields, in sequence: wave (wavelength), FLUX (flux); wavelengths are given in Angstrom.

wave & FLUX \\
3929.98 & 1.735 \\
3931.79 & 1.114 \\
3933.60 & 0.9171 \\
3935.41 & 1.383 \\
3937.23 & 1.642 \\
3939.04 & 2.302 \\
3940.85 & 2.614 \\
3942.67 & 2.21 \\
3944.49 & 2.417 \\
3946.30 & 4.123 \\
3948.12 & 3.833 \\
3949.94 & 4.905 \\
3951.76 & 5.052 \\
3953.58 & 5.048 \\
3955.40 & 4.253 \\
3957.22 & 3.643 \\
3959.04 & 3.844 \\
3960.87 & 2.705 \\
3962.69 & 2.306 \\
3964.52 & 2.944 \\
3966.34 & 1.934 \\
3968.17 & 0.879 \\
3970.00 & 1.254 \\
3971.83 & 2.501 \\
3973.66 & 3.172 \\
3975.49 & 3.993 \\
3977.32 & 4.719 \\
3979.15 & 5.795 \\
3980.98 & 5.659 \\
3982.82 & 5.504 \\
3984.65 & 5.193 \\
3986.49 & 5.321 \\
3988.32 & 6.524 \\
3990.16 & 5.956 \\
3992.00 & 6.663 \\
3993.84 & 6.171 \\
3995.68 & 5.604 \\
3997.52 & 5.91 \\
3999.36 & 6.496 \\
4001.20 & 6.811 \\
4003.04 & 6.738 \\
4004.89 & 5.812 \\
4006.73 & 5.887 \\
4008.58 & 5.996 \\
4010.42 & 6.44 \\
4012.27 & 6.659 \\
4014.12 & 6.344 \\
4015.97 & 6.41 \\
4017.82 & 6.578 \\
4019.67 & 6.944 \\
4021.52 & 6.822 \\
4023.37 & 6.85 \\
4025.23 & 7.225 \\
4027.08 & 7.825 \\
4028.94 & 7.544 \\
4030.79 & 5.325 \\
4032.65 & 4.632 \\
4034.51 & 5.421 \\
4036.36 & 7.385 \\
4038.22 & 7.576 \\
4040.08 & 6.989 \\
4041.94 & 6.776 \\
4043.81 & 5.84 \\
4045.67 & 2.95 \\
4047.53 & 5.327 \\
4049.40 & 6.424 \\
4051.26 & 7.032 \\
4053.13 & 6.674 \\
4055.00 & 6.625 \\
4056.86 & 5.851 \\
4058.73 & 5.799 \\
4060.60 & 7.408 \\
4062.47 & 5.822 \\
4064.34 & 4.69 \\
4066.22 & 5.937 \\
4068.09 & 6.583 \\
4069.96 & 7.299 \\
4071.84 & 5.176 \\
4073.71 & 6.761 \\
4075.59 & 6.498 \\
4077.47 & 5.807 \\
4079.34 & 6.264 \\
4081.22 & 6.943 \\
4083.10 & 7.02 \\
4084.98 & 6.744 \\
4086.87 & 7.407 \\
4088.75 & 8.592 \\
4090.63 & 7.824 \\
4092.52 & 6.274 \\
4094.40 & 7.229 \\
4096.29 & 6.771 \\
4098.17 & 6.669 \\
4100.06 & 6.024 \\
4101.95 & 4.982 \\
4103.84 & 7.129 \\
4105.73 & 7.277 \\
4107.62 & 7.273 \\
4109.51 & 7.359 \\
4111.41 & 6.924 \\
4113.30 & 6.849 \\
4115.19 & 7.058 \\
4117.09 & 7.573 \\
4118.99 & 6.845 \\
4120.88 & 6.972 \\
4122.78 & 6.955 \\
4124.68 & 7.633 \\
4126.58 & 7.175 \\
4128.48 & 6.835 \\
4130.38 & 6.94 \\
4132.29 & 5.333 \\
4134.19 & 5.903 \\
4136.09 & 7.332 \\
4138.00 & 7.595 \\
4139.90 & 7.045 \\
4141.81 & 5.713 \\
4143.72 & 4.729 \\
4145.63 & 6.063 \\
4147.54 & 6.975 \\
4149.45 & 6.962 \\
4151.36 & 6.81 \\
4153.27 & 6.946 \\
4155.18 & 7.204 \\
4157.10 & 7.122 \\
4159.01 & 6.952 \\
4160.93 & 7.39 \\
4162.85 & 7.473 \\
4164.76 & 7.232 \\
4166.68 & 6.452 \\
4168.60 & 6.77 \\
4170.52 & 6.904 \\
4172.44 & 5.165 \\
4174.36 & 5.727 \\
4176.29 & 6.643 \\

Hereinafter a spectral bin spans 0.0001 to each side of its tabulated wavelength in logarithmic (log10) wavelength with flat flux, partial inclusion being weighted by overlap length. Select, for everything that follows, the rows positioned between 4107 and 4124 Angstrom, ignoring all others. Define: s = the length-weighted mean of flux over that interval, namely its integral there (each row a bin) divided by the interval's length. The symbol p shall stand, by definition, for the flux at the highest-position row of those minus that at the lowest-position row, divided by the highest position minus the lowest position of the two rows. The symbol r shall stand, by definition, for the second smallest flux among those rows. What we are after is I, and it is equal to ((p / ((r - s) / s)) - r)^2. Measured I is 39.0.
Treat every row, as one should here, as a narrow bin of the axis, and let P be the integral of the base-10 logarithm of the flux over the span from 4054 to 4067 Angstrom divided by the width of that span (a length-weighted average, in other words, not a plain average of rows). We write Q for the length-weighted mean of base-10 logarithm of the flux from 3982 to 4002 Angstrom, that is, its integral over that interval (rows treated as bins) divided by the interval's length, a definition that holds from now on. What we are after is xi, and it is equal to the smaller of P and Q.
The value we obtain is 0.78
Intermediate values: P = 0.78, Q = 0.78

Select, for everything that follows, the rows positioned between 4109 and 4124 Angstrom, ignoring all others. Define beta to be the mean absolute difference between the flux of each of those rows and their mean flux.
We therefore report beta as 0.2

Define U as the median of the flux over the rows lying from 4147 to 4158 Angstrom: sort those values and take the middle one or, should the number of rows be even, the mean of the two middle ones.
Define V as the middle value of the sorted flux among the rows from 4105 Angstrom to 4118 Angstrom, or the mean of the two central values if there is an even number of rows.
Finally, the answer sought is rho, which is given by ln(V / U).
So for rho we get 0.04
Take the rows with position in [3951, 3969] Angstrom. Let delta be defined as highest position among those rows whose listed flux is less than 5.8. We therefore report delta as 3968.17 Angstrom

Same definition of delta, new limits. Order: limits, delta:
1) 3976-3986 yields 3984.65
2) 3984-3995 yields 3986.49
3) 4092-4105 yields 4101.95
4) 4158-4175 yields 4174.36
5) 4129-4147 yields 4143.72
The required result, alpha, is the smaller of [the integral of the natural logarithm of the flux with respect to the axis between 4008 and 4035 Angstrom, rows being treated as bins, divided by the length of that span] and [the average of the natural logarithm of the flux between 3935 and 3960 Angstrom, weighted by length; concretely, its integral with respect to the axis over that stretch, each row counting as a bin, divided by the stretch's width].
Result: 1.16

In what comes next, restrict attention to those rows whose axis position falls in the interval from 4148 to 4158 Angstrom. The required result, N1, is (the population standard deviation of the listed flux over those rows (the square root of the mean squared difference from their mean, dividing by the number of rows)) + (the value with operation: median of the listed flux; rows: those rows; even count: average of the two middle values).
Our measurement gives 7.1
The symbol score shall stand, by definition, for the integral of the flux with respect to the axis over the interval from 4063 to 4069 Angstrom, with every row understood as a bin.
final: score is 34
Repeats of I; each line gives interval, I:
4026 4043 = 24.6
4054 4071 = 41.8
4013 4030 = 56.0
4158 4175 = 26.8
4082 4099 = 40.1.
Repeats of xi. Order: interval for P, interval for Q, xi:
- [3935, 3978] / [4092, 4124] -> 0.45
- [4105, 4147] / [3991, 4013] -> 0.80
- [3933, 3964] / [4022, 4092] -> 0.46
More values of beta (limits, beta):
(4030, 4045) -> 0.9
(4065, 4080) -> 0.5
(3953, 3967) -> 0.9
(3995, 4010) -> 0.4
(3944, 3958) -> 0.7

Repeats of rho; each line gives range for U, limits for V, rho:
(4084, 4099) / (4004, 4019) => -0.09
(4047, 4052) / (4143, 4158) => 0.08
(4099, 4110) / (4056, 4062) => -0.21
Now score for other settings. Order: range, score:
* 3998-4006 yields 51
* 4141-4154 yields 82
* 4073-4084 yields 72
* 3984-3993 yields 54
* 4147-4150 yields 21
